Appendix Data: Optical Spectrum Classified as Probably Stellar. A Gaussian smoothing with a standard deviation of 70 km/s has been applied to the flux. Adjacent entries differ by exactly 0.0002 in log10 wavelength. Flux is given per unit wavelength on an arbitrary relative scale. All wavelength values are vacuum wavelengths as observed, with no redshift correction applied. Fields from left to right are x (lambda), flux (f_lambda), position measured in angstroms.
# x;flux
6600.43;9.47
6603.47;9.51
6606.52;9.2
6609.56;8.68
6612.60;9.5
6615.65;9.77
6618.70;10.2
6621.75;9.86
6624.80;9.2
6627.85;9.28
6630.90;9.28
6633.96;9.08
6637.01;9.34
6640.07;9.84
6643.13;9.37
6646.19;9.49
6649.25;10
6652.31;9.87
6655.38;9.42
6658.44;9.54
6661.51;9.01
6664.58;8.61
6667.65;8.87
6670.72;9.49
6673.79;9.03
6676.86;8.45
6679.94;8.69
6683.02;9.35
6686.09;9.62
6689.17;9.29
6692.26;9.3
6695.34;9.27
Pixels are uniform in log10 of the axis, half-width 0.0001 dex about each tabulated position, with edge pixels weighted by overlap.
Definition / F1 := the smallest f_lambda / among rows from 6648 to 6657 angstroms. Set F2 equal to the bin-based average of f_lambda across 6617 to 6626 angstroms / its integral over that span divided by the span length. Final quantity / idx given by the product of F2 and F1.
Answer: 92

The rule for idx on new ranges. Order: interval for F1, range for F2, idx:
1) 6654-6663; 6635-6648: 86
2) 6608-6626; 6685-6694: 81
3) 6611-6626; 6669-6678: 83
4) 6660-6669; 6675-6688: 78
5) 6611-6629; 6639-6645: 88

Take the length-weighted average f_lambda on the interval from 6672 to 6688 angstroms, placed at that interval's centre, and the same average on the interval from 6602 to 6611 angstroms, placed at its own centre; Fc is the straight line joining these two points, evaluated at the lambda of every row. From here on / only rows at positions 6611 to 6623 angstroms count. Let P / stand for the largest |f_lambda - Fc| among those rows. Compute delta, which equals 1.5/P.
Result 1.4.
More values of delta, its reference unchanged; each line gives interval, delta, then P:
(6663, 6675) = 3.3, 0.45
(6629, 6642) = 2.0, 0.75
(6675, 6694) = 2.5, 0.60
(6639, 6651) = 1.6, 0.92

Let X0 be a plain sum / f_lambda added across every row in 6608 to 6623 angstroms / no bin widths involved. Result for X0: 48.0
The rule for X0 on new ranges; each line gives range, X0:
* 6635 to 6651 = 48.0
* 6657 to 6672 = 45.5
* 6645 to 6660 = 48.3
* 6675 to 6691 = 45.4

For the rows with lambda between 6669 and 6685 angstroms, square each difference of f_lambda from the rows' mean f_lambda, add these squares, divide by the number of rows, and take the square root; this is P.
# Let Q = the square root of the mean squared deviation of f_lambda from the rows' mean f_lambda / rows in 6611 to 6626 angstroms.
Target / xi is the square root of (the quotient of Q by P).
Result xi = 0.93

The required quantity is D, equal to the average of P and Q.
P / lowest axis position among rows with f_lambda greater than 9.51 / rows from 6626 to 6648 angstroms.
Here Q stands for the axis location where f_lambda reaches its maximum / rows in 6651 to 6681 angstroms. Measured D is 6646.2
